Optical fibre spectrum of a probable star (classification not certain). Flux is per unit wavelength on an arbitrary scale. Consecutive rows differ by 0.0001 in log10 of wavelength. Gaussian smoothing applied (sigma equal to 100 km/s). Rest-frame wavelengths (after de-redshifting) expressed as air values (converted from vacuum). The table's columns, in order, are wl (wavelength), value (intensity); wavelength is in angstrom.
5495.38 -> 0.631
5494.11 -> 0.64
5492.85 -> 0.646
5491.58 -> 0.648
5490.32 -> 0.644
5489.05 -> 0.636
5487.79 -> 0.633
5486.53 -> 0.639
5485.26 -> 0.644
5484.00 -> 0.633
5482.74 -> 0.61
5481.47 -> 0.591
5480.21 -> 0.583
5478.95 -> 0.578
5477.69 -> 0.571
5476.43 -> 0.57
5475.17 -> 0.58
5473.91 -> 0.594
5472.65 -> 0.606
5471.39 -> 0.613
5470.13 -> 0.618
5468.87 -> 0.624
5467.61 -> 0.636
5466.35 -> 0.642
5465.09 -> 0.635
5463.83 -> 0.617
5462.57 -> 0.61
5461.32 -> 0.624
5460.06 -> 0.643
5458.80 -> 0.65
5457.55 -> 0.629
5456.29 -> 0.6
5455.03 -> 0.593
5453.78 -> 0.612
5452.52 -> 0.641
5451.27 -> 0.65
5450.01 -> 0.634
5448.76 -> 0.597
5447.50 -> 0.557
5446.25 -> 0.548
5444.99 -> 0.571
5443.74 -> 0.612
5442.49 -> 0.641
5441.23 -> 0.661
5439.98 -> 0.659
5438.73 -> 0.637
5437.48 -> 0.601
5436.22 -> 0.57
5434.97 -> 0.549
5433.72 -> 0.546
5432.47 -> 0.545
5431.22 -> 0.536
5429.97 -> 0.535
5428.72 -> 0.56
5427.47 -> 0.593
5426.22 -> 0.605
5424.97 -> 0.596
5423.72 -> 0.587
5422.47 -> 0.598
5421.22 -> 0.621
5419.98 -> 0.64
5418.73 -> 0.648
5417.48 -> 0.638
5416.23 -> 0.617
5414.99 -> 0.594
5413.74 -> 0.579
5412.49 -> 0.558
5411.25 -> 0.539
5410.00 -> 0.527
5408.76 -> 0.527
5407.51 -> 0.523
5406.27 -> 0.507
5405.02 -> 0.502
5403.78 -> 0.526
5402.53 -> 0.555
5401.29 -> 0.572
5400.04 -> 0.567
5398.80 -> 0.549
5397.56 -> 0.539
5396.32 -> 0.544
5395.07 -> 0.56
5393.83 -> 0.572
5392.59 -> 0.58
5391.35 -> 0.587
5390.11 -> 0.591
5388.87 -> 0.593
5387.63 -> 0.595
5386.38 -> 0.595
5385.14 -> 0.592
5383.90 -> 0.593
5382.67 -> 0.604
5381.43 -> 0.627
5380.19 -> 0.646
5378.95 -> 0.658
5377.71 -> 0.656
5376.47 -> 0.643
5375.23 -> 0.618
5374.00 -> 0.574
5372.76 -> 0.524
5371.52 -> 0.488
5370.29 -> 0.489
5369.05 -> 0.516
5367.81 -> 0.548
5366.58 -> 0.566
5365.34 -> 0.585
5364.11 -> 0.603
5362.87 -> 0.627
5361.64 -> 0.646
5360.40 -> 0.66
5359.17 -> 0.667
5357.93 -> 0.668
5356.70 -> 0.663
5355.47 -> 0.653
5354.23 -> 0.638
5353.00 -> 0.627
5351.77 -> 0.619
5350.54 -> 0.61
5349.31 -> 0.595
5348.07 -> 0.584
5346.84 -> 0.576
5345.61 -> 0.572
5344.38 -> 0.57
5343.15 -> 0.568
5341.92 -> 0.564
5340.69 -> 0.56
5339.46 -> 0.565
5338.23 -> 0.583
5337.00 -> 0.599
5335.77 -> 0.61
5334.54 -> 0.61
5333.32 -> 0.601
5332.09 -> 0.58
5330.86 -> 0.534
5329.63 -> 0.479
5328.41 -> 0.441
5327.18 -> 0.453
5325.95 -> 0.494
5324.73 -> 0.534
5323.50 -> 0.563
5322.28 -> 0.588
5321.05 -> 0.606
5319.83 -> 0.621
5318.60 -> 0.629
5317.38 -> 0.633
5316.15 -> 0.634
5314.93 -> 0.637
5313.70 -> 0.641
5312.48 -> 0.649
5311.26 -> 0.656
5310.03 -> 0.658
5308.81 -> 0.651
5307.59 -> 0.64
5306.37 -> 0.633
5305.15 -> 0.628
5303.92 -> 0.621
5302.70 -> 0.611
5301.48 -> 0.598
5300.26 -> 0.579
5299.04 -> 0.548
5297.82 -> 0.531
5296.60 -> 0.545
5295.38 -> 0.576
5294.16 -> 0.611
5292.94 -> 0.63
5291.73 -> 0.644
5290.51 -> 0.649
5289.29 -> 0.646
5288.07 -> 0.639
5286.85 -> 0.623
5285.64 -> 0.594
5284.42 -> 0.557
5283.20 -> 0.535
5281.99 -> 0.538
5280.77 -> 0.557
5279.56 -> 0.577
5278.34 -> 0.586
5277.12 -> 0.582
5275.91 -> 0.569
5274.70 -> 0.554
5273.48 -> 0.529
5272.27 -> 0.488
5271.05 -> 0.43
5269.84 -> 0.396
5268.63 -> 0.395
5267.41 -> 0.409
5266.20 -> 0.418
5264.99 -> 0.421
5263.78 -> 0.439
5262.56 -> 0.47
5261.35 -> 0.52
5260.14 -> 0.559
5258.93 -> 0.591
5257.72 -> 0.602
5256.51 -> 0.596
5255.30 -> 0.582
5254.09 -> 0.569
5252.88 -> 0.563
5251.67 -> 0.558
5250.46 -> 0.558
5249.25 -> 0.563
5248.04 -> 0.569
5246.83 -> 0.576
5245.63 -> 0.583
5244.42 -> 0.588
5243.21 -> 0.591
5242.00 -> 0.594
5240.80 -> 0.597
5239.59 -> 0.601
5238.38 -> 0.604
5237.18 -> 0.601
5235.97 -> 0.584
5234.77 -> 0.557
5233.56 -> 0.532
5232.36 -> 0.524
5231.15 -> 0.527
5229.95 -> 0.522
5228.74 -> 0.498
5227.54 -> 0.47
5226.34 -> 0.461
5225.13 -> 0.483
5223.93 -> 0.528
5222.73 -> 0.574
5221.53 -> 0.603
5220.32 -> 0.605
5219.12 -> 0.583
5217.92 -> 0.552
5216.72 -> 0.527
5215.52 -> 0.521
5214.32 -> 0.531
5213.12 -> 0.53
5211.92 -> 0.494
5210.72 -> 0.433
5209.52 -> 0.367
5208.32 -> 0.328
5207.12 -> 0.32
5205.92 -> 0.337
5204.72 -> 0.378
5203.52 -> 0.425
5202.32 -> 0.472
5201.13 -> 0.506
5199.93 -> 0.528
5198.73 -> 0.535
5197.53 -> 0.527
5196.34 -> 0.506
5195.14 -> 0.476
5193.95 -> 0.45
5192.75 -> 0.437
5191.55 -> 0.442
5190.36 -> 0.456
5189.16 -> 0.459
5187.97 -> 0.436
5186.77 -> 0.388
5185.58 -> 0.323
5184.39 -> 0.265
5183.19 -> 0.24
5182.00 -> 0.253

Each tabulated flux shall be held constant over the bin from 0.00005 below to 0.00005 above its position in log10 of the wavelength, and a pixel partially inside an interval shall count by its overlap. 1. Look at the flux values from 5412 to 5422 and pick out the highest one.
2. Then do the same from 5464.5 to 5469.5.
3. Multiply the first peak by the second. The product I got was 0.416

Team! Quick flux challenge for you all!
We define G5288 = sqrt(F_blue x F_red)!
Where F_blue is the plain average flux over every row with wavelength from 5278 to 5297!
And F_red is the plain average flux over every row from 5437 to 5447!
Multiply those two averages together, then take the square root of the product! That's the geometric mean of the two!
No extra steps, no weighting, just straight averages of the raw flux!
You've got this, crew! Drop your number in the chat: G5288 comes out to 0.605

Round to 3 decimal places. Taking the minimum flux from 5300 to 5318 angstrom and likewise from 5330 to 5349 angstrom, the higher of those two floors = 0.579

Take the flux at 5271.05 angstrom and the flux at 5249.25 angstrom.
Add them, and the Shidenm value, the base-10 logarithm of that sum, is 0.00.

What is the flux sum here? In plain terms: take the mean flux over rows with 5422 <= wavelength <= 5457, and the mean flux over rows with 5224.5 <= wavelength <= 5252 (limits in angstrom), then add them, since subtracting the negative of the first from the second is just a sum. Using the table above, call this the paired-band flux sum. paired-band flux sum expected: 1.15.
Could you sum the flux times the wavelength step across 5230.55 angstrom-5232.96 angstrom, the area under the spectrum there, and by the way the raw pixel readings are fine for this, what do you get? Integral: 1.27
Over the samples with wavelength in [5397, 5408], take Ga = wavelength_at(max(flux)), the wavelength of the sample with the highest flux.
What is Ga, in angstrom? 5401.29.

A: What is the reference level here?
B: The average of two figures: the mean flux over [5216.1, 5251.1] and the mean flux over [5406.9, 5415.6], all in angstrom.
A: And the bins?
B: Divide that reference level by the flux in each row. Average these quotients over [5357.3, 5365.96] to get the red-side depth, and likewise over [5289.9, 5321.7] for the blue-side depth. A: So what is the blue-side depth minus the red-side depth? 0.028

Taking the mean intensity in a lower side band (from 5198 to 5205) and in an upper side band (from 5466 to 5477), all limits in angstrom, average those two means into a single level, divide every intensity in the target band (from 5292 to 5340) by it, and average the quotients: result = 1.09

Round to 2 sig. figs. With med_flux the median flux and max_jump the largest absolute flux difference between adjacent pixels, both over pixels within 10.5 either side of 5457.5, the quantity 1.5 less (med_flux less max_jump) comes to 0.91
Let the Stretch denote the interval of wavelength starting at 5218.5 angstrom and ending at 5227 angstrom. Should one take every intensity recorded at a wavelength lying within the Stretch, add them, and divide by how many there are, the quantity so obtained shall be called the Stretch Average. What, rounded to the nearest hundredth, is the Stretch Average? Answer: 0.55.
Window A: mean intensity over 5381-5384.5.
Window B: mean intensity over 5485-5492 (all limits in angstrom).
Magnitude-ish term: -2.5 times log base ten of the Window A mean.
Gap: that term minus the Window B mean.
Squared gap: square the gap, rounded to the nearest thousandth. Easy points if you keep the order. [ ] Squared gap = 0.010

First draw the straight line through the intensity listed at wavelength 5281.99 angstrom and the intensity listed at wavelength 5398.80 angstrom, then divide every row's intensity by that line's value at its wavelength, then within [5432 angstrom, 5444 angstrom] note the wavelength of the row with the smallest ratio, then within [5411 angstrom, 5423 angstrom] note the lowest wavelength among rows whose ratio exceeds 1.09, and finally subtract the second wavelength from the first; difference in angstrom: 16.2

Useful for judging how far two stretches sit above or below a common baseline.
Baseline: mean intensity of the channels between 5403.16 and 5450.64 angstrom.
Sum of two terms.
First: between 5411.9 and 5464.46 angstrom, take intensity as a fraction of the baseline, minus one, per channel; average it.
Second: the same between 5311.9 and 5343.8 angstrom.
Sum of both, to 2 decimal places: 0.03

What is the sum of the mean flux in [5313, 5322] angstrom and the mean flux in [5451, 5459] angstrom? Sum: 1.25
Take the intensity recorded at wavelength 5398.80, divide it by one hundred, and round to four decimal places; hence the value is 0.0055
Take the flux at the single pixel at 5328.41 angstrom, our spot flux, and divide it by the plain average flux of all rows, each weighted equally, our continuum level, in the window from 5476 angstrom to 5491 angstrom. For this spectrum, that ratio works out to 0.72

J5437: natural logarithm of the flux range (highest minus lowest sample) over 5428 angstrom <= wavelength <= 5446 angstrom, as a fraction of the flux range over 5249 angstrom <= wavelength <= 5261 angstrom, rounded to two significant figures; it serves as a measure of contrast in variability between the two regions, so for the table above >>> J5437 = 1.1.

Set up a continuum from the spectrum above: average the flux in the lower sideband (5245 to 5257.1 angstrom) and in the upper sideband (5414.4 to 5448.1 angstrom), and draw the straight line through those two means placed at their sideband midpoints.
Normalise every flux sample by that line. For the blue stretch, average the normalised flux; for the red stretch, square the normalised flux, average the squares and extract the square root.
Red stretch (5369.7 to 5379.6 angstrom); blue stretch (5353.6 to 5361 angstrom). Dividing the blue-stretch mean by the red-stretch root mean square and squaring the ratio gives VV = 1.27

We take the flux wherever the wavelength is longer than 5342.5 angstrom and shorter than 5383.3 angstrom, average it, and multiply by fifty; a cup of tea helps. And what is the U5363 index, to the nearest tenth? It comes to 30.1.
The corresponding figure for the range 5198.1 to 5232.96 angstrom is 24.4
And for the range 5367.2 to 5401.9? 29.0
